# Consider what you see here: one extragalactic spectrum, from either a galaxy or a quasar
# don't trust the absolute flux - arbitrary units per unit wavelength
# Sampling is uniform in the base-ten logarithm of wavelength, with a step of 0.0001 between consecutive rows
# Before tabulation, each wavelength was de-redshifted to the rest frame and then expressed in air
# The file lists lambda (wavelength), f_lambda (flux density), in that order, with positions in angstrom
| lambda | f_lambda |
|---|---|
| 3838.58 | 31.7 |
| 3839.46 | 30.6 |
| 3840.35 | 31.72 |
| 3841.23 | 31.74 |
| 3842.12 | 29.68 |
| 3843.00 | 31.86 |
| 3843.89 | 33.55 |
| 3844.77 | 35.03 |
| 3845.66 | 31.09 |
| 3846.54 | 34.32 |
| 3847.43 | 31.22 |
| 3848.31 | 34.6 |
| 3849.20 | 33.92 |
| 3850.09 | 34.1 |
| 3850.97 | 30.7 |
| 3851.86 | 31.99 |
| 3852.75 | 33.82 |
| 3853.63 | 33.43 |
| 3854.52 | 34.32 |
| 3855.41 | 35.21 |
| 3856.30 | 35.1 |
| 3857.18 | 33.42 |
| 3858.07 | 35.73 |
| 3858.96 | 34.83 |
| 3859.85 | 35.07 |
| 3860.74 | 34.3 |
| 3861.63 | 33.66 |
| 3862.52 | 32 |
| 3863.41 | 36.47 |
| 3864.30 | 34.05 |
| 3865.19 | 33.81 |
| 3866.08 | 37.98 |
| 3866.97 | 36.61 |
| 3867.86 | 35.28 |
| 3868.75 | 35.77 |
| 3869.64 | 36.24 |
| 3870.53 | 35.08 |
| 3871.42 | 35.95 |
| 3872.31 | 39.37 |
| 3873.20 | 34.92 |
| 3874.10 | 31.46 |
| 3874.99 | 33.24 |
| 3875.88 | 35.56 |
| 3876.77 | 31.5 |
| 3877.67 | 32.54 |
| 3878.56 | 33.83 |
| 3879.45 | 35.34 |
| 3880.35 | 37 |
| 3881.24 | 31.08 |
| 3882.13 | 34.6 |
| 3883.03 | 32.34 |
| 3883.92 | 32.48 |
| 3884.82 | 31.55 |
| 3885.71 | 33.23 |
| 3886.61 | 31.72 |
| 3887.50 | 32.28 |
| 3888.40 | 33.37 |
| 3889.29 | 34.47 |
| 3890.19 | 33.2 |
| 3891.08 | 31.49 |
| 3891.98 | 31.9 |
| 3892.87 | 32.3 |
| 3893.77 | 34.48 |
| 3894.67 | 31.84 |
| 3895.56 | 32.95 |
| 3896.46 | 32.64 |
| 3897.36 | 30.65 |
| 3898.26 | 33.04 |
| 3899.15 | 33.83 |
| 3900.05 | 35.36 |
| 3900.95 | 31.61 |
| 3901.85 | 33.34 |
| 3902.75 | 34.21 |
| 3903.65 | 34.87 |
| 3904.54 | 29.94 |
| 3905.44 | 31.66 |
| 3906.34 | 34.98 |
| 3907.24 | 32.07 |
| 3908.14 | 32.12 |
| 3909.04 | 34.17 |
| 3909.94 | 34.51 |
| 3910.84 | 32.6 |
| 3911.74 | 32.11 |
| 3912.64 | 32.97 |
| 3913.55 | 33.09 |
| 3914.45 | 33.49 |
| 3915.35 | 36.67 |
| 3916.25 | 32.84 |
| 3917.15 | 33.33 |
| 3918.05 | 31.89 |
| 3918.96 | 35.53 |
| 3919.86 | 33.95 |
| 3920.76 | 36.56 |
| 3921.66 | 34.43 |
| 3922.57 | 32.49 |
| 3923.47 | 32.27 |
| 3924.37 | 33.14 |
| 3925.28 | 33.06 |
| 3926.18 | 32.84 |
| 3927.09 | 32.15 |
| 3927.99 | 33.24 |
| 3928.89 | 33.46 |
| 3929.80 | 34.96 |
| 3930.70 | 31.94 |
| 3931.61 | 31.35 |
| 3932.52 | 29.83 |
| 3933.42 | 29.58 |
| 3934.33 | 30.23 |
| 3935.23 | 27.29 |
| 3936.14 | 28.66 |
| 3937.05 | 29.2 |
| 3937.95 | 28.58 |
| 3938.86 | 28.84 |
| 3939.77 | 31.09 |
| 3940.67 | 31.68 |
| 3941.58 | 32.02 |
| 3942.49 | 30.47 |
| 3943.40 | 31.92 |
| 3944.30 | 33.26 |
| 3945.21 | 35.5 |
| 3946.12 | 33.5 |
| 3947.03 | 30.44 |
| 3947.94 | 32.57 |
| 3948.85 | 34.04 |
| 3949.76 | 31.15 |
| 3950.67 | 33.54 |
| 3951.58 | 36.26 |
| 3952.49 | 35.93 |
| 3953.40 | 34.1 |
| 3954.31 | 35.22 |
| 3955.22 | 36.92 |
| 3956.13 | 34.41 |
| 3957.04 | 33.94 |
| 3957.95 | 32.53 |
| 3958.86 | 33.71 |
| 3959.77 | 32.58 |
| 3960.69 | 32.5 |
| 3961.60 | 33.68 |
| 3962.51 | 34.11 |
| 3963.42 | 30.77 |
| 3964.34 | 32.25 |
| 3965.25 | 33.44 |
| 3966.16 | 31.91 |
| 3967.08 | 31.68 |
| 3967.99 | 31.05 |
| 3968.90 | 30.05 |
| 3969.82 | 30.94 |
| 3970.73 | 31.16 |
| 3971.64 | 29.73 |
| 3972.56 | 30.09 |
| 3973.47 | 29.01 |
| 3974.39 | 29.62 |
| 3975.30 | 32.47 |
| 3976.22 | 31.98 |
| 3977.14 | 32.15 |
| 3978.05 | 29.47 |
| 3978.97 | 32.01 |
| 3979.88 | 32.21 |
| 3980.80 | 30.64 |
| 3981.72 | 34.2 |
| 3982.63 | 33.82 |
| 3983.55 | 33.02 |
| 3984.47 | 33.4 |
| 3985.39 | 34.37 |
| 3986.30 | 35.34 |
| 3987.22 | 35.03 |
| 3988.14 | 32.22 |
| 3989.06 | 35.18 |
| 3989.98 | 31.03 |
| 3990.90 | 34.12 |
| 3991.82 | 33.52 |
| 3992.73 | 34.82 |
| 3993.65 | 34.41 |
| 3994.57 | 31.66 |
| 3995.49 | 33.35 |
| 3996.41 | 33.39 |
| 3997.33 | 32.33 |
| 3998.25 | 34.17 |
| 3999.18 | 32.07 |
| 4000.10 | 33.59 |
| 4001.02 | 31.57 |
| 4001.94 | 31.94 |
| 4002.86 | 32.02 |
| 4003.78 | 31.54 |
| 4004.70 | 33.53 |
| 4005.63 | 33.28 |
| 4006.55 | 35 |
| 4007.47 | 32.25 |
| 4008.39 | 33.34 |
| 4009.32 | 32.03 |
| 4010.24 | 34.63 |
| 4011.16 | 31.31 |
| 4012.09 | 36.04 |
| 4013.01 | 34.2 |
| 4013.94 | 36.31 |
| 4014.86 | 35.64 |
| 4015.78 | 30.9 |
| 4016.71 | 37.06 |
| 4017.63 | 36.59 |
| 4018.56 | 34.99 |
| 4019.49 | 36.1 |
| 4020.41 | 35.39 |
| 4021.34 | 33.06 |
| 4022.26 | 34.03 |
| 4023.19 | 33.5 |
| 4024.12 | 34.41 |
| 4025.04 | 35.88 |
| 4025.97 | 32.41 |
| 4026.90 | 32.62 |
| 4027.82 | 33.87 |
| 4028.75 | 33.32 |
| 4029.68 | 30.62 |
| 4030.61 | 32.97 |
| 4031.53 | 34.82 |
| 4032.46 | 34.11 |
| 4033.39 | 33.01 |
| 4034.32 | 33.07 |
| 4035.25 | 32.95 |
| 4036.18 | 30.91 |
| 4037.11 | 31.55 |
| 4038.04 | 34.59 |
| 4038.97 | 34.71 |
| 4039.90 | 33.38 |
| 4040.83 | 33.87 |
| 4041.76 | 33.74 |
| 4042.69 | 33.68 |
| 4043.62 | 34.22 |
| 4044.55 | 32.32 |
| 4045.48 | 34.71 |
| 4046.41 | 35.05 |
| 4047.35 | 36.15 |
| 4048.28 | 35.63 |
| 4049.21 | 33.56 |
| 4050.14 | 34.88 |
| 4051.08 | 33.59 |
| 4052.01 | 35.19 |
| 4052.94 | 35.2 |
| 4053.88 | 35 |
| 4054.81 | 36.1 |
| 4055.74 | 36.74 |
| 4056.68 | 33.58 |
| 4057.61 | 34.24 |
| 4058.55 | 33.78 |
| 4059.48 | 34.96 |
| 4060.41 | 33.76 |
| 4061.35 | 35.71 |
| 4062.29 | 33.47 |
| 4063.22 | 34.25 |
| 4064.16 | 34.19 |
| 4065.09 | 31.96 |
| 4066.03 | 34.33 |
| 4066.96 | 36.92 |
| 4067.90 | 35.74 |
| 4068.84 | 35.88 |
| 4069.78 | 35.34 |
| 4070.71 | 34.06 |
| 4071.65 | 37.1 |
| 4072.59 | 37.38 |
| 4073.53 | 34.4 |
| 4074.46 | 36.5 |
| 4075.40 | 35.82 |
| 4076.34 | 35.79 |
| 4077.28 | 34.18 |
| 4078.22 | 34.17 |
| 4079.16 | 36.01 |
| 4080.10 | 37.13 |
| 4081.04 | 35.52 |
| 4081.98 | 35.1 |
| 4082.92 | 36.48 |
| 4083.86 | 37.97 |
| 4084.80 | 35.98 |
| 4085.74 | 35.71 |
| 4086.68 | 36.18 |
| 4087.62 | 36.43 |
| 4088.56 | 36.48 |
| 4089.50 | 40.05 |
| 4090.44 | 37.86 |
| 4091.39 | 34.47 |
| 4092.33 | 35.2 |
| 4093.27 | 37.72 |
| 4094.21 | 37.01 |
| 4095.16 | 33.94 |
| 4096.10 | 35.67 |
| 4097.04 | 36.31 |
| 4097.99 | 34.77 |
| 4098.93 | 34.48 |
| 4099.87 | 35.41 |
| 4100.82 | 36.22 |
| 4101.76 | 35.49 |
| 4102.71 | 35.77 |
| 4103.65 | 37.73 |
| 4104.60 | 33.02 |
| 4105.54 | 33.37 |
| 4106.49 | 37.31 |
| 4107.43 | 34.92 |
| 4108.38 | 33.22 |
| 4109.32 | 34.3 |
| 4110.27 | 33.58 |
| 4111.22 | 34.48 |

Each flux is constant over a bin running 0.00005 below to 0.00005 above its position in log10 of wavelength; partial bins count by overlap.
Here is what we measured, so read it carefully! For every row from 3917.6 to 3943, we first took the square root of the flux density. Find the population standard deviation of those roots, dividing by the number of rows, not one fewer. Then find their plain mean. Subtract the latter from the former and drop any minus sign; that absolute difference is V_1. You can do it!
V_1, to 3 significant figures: 5.44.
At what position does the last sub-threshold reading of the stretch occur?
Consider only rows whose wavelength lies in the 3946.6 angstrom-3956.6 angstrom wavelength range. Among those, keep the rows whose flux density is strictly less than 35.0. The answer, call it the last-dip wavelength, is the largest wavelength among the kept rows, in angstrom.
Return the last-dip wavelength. 3956.13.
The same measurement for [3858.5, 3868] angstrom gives 3865.19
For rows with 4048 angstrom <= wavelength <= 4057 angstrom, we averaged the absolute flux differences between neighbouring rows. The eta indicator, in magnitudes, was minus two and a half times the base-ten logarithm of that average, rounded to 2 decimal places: -0.26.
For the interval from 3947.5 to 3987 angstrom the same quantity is -0.28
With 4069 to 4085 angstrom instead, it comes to -0.34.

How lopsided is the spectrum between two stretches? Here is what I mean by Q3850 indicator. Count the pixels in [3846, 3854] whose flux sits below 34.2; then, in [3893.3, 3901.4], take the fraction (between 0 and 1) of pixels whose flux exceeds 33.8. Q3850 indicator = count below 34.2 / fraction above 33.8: 21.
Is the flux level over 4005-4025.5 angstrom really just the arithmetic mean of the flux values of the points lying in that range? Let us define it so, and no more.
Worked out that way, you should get 34.4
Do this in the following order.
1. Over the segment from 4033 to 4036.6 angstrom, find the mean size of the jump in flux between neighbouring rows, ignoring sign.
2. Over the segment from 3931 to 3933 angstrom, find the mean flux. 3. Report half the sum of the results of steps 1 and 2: 15.7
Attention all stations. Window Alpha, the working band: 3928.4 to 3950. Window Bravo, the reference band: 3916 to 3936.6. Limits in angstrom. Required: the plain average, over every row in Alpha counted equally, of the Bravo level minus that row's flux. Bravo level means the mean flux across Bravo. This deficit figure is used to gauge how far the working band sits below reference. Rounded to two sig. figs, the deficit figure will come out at 1.1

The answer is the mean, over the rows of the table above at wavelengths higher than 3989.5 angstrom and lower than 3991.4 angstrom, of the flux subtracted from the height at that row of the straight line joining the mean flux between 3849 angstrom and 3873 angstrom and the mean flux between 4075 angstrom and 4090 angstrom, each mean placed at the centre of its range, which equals 3.0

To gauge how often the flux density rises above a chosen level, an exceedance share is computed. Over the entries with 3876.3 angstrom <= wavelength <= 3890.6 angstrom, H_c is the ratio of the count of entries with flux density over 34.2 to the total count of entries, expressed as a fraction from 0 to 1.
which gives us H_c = 0.25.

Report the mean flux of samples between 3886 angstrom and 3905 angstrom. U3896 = 32.8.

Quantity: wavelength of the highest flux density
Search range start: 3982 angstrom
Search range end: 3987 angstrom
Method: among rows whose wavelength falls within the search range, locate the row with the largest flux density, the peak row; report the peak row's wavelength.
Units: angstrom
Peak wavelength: 3986.30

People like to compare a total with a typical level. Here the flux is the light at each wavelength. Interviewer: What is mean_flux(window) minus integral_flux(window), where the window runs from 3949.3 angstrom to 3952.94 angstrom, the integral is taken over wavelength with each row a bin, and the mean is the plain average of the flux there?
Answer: -90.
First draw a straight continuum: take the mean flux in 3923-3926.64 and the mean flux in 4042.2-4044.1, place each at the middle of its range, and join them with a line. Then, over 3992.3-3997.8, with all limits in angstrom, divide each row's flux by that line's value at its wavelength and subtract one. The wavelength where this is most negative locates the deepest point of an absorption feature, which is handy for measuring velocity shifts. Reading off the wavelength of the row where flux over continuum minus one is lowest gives 3994.57 angstrom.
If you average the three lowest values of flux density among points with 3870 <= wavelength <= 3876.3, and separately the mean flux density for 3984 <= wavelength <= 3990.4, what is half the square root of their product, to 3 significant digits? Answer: 16.7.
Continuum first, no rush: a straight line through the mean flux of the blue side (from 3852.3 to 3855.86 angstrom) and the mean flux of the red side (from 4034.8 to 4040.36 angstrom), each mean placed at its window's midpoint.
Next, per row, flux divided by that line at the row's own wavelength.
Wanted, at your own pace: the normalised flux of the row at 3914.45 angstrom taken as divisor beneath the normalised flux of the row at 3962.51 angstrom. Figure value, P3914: 1.03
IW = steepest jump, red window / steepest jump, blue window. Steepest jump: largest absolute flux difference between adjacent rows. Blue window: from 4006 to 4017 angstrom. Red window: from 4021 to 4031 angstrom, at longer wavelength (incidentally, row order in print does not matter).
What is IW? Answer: 0.56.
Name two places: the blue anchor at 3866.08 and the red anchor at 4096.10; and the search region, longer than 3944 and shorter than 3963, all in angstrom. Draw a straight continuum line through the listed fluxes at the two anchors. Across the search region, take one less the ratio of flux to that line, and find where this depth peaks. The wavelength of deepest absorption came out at 3947.03 angstrom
